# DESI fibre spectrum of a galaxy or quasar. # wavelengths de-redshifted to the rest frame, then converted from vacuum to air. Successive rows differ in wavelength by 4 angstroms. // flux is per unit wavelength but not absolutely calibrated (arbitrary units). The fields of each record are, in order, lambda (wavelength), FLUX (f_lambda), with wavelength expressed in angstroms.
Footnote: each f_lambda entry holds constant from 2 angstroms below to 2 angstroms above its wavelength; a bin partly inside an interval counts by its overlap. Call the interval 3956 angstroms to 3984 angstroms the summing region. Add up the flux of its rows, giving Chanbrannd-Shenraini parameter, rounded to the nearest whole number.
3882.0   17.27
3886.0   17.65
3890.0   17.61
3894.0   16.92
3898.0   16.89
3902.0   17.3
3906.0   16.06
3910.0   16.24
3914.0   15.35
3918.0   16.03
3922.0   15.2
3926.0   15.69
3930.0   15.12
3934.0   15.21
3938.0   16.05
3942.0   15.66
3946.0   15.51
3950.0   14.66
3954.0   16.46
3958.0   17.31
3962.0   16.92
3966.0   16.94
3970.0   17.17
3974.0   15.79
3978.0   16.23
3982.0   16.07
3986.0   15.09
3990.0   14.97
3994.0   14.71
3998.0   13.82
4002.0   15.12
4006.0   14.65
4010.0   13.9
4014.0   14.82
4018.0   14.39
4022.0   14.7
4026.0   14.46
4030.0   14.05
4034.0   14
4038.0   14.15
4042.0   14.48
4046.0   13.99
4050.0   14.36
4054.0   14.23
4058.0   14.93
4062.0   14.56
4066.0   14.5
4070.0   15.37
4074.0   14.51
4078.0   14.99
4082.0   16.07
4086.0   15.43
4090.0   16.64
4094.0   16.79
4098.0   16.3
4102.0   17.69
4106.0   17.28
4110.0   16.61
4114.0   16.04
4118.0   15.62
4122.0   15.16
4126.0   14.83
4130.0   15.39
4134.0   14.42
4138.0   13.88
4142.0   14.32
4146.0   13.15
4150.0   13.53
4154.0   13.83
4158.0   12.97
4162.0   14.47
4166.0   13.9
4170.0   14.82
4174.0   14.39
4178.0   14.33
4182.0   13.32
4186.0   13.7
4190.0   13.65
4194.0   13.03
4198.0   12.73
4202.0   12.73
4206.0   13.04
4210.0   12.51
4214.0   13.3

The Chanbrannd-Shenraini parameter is 116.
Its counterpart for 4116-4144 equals 104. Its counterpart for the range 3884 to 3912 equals 119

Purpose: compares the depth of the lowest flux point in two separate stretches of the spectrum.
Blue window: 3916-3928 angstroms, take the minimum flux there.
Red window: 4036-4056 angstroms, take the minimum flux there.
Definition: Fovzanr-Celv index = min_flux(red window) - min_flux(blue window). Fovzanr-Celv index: -1.2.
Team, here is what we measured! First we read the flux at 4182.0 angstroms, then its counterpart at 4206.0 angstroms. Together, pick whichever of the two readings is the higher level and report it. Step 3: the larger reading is 13.3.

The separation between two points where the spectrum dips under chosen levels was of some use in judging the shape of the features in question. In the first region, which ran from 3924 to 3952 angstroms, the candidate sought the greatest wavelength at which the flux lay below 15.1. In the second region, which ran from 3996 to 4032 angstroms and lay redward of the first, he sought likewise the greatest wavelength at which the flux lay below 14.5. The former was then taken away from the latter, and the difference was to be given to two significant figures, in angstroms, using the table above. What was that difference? 80 angstroms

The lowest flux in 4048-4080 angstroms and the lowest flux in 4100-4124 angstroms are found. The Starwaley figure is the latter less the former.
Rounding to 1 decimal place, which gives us 0.9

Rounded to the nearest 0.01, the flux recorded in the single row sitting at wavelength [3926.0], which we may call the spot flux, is 15.69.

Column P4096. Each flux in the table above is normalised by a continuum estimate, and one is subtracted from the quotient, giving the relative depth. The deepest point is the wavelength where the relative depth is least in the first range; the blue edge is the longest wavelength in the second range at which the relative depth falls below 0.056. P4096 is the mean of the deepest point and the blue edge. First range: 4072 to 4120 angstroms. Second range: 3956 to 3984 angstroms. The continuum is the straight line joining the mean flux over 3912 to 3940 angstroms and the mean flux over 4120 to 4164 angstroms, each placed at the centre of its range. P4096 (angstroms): 4024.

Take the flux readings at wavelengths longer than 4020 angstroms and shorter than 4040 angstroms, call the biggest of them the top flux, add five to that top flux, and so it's 19.7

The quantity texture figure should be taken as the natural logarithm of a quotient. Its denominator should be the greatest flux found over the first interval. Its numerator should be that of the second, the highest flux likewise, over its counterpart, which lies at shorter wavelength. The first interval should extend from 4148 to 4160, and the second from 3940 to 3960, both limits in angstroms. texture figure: 0.22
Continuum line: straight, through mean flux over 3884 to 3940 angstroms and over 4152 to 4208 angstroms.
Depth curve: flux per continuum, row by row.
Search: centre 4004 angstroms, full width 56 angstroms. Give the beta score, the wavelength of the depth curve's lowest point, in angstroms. 3998.0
